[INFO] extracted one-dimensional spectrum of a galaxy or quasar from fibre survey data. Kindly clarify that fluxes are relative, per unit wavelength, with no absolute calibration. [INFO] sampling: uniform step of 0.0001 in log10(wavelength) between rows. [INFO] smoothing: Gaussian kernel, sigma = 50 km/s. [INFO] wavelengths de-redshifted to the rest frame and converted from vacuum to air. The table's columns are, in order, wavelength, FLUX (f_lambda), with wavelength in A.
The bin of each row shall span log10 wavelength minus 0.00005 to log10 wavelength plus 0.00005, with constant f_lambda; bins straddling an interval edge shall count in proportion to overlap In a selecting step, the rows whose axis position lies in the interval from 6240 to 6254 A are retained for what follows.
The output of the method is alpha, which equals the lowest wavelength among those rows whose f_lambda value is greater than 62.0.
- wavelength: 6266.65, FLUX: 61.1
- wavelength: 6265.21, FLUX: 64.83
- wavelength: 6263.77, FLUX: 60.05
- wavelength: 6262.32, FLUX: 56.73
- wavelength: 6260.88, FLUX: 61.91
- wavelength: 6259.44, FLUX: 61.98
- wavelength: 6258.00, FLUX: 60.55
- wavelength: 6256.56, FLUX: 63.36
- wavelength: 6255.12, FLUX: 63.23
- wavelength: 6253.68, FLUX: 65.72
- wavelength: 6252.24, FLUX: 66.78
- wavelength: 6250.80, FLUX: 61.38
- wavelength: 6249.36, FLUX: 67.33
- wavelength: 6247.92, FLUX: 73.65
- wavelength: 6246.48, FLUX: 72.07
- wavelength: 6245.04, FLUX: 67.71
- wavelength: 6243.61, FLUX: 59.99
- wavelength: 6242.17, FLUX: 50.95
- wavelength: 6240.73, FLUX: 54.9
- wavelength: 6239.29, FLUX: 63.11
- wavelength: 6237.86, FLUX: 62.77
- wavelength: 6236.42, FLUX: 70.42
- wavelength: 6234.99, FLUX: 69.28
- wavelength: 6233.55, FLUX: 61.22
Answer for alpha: 6245.04 A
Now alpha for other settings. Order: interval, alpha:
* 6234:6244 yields 6234.99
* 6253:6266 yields 6253.68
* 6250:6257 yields 6252.24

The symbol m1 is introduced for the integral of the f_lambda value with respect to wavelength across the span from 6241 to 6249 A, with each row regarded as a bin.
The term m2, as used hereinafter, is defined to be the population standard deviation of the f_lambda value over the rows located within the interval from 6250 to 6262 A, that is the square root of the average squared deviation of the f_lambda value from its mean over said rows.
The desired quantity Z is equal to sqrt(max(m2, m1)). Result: 22.7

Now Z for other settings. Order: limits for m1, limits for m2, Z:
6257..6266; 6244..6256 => 23.4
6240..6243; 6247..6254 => 12.6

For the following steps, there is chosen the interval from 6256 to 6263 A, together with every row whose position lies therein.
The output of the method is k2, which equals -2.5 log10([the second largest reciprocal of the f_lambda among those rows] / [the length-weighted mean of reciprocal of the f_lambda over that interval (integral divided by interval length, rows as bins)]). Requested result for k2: -0.003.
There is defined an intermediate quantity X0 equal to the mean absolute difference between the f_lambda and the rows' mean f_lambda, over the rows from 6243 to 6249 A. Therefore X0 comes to 4.5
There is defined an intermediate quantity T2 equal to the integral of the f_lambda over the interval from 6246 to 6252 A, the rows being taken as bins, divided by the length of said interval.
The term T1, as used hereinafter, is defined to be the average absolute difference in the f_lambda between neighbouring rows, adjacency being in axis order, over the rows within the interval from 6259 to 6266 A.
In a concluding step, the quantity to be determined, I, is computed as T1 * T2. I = 228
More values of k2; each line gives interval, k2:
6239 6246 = -0.076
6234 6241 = -0.023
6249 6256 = -0.024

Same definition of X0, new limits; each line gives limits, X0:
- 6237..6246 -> 4.7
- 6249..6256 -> 2.1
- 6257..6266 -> 1.9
